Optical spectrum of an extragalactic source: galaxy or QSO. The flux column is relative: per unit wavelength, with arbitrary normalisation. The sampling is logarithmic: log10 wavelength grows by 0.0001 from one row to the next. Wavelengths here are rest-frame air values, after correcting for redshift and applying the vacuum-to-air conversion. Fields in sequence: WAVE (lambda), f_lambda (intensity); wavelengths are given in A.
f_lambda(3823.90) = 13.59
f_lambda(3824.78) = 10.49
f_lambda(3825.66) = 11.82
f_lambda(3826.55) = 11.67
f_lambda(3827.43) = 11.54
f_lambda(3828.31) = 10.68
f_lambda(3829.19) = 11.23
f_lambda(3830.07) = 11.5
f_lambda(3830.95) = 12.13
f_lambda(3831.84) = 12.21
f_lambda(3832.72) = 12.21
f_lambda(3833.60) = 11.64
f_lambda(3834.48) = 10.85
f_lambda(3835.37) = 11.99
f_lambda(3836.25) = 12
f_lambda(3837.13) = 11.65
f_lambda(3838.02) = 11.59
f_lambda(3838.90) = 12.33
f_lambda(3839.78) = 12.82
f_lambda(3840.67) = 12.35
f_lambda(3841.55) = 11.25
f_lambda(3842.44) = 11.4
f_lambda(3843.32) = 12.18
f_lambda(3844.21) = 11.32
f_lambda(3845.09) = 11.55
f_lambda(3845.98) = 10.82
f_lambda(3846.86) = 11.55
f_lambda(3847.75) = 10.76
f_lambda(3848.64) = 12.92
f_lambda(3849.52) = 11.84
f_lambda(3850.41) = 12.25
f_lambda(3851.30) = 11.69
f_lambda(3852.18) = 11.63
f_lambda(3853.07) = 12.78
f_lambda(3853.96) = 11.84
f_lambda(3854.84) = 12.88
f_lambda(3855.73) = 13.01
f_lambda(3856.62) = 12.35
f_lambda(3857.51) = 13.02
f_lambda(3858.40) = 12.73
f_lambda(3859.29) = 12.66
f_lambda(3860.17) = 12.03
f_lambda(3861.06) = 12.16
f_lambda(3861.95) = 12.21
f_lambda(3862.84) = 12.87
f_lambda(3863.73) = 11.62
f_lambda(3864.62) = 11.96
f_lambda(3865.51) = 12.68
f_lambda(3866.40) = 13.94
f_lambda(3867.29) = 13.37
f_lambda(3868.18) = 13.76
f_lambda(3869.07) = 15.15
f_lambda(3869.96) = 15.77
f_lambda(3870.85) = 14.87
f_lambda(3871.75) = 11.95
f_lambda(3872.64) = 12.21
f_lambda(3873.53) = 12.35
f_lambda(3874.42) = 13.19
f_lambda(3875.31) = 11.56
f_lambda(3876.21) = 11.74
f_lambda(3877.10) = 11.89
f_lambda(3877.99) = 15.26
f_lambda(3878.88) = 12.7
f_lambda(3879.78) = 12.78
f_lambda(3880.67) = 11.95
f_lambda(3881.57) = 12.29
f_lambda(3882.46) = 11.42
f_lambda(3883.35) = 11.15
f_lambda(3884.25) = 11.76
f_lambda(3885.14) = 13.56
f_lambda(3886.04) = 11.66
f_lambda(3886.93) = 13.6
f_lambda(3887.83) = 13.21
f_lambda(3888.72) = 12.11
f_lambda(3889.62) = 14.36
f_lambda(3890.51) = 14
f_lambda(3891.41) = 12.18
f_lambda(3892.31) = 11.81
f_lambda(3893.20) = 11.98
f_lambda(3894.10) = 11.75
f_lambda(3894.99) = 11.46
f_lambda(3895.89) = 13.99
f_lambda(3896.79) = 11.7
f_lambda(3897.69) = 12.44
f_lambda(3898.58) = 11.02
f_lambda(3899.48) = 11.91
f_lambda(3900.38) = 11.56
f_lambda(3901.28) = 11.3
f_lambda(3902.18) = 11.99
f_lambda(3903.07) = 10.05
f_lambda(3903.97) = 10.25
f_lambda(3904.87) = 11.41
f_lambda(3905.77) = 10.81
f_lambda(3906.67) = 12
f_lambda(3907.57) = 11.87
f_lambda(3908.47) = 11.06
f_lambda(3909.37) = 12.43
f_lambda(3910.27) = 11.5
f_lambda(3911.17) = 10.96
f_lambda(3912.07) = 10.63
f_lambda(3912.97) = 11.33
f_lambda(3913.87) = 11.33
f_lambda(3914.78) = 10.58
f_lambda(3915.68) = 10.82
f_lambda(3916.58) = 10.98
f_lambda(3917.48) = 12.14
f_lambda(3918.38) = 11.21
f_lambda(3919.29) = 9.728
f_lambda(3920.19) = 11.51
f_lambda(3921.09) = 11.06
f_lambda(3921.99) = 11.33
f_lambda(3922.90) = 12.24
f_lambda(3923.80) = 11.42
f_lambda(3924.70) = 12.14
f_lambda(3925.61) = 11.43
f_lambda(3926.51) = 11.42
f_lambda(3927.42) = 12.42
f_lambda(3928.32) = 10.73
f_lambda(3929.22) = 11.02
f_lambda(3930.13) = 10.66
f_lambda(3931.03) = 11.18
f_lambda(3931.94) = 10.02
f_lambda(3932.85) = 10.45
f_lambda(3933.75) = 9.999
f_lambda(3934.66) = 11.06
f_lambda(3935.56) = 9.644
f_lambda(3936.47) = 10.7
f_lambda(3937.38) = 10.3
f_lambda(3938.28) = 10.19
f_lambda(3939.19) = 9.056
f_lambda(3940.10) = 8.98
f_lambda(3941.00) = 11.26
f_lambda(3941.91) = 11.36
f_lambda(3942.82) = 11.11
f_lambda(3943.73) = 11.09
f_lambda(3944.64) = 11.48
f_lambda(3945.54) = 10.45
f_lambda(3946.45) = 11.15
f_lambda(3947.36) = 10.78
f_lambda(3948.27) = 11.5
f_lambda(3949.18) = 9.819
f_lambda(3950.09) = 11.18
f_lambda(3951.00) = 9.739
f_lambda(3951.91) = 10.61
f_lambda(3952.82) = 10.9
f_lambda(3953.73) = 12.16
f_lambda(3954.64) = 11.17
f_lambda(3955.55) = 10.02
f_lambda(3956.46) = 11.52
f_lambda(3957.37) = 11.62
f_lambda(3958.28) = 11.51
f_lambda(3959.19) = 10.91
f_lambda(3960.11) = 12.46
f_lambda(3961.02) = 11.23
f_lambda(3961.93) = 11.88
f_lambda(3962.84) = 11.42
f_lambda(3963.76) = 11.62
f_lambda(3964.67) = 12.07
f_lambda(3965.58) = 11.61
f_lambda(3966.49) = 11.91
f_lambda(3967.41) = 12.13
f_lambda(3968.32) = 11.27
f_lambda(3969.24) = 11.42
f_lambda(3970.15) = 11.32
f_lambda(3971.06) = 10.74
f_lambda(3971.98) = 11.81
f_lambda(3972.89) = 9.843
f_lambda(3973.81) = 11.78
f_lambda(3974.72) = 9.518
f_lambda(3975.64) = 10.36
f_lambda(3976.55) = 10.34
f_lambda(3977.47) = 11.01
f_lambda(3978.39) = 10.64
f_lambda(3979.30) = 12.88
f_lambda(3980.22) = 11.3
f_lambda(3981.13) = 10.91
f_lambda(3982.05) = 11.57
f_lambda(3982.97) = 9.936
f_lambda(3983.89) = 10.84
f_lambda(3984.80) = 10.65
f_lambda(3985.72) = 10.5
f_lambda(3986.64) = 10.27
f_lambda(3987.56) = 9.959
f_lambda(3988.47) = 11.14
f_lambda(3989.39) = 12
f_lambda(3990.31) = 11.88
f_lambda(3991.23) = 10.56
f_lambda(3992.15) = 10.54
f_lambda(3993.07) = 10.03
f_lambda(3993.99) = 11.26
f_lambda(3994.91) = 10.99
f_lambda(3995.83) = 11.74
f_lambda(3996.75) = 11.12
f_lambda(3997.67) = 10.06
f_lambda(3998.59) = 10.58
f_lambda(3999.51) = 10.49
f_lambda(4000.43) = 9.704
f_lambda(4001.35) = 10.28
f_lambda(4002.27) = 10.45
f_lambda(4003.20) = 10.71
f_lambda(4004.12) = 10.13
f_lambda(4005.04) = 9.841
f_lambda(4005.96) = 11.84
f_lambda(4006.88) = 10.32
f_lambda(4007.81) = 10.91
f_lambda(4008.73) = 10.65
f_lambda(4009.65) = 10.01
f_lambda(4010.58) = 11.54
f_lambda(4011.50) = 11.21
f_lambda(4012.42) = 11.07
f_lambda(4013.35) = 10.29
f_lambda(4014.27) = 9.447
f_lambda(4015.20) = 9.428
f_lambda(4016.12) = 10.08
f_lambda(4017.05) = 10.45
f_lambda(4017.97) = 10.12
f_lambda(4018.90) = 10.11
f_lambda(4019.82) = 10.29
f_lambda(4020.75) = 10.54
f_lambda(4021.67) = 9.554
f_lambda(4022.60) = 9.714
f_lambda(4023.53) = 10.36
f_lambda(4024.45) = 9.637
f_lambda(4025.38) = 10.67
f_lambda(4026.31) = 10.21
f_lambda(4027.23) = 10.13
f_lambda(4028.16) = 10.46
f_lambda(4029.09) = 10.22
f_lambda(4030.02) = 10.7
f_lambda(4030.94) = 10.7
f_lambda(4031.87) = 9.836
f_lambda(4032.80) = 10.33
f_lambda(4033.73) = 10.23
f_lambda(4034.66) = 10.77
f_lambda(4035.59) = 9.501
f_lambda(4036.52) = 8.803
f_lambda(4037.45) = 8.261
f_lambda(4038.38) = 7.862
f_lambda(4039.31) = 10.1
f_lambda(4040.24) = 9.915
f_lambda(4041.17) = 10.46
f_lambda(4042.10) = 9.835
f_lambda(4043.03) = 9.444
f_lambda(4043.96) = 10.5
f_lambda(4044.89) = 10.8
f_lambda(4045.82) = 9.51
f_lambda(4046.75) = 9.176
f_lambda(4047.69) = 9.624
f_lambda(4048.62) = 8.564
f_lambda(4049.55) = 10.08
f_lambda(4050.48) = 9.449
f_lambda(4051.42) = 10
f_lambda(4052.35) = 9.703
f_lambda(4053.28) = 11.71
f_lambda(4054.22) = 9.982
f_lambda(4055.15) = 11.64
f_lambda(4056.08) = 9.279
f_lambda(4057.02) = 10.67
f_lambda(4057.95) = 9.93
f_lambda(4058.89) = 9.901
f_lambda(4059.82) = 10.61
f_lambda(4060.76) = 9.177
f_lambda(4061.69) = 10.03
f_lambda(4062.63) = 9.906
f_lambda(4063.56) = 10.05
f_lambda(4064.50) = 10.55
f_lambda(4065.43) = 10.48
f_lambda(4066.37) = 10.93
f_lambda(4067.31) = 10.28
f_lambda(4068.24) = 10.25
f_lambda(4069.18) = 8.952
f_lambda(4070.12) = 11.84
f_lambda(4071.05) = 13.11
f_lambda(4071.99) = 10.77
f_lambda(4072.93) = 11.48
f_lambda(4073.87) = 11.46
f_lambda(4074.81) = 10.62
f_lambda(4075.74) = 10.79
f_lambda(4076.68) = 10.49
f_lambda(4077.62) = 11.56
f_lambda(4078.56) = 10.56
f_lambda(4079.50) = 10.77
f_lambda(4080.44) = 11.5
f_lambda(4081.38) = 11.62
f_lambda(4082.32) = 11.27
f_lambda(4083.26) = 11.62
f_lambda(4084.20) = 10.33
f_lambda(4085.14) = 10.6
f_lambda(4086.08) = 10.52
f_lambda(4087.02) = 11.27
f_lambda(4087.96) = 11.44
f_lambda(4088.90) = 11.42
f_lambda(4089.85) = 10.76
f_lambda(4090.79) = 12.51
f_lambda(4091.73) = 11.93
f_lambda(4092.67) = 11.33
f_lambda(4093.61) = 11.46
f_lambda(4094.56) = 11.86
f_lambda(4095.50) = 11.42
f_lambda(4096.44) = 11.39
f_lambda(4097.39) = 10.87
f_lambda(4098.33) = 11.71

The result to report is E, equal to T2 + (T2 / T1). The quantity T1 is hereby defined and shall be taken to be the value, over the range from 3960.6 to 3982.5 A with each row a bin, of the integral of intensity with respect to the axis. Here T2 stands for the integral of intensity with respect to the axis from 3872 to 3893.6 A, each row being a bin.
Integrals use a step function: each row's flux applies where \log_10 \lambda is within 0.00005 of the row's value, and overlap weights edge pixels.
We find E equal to 272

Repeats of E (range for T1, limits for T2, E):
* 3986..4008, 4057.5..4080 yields 240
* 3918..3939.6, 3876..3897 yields 264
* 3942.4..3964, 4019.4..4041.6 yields 222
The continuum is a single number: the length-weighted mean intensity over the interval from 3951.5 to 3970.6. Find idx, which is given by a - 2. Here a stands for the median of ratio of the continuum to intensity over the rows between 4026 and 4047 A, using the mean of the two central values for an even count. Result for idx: -0.87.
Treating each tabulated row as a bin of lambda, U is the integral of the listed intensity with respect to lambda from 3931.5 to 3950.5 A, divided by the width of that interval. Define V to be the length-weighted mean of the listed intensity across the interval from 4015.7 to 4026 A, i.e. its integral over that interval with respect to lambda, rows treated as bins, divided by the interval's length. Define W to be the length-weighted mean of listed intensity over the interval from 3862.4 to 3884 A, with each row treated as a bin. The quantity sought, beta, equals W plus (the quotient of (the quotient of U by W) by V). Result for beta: 12.9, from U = 10.6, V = 10.1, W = 12.8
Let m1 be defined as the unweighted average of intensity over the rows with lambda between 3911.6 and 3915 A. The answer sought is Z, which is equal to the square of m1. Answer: 120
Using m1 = 11.0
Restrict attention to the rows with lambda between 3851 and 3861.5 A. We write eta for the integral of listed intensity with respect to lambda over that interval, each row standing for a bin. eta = 130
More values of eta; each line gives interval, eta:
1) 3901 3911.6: 120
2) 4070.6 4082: 128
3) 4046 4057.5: 115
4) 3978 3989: 120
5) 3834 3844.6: 125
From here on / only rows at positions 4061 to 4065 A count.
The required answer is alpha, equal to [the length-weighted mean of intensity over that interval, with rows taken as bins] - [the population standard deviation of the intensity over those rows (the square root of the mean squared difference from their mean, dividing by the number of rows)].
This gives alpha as 9.9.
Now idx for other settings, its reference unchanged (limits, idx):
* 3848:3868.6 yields -1.09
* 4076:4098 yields -0.99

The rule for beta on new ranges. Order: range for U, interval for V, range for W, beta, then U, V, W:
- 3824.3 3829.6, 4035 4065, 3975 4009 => 10.9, 11.2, 9.9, 10.8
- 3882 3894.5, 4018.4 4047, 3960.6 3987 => 11.2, 12.5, 10.0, 11.1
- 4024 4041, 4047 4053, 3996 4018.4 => 10.6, 9.9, 9.6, 10.5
